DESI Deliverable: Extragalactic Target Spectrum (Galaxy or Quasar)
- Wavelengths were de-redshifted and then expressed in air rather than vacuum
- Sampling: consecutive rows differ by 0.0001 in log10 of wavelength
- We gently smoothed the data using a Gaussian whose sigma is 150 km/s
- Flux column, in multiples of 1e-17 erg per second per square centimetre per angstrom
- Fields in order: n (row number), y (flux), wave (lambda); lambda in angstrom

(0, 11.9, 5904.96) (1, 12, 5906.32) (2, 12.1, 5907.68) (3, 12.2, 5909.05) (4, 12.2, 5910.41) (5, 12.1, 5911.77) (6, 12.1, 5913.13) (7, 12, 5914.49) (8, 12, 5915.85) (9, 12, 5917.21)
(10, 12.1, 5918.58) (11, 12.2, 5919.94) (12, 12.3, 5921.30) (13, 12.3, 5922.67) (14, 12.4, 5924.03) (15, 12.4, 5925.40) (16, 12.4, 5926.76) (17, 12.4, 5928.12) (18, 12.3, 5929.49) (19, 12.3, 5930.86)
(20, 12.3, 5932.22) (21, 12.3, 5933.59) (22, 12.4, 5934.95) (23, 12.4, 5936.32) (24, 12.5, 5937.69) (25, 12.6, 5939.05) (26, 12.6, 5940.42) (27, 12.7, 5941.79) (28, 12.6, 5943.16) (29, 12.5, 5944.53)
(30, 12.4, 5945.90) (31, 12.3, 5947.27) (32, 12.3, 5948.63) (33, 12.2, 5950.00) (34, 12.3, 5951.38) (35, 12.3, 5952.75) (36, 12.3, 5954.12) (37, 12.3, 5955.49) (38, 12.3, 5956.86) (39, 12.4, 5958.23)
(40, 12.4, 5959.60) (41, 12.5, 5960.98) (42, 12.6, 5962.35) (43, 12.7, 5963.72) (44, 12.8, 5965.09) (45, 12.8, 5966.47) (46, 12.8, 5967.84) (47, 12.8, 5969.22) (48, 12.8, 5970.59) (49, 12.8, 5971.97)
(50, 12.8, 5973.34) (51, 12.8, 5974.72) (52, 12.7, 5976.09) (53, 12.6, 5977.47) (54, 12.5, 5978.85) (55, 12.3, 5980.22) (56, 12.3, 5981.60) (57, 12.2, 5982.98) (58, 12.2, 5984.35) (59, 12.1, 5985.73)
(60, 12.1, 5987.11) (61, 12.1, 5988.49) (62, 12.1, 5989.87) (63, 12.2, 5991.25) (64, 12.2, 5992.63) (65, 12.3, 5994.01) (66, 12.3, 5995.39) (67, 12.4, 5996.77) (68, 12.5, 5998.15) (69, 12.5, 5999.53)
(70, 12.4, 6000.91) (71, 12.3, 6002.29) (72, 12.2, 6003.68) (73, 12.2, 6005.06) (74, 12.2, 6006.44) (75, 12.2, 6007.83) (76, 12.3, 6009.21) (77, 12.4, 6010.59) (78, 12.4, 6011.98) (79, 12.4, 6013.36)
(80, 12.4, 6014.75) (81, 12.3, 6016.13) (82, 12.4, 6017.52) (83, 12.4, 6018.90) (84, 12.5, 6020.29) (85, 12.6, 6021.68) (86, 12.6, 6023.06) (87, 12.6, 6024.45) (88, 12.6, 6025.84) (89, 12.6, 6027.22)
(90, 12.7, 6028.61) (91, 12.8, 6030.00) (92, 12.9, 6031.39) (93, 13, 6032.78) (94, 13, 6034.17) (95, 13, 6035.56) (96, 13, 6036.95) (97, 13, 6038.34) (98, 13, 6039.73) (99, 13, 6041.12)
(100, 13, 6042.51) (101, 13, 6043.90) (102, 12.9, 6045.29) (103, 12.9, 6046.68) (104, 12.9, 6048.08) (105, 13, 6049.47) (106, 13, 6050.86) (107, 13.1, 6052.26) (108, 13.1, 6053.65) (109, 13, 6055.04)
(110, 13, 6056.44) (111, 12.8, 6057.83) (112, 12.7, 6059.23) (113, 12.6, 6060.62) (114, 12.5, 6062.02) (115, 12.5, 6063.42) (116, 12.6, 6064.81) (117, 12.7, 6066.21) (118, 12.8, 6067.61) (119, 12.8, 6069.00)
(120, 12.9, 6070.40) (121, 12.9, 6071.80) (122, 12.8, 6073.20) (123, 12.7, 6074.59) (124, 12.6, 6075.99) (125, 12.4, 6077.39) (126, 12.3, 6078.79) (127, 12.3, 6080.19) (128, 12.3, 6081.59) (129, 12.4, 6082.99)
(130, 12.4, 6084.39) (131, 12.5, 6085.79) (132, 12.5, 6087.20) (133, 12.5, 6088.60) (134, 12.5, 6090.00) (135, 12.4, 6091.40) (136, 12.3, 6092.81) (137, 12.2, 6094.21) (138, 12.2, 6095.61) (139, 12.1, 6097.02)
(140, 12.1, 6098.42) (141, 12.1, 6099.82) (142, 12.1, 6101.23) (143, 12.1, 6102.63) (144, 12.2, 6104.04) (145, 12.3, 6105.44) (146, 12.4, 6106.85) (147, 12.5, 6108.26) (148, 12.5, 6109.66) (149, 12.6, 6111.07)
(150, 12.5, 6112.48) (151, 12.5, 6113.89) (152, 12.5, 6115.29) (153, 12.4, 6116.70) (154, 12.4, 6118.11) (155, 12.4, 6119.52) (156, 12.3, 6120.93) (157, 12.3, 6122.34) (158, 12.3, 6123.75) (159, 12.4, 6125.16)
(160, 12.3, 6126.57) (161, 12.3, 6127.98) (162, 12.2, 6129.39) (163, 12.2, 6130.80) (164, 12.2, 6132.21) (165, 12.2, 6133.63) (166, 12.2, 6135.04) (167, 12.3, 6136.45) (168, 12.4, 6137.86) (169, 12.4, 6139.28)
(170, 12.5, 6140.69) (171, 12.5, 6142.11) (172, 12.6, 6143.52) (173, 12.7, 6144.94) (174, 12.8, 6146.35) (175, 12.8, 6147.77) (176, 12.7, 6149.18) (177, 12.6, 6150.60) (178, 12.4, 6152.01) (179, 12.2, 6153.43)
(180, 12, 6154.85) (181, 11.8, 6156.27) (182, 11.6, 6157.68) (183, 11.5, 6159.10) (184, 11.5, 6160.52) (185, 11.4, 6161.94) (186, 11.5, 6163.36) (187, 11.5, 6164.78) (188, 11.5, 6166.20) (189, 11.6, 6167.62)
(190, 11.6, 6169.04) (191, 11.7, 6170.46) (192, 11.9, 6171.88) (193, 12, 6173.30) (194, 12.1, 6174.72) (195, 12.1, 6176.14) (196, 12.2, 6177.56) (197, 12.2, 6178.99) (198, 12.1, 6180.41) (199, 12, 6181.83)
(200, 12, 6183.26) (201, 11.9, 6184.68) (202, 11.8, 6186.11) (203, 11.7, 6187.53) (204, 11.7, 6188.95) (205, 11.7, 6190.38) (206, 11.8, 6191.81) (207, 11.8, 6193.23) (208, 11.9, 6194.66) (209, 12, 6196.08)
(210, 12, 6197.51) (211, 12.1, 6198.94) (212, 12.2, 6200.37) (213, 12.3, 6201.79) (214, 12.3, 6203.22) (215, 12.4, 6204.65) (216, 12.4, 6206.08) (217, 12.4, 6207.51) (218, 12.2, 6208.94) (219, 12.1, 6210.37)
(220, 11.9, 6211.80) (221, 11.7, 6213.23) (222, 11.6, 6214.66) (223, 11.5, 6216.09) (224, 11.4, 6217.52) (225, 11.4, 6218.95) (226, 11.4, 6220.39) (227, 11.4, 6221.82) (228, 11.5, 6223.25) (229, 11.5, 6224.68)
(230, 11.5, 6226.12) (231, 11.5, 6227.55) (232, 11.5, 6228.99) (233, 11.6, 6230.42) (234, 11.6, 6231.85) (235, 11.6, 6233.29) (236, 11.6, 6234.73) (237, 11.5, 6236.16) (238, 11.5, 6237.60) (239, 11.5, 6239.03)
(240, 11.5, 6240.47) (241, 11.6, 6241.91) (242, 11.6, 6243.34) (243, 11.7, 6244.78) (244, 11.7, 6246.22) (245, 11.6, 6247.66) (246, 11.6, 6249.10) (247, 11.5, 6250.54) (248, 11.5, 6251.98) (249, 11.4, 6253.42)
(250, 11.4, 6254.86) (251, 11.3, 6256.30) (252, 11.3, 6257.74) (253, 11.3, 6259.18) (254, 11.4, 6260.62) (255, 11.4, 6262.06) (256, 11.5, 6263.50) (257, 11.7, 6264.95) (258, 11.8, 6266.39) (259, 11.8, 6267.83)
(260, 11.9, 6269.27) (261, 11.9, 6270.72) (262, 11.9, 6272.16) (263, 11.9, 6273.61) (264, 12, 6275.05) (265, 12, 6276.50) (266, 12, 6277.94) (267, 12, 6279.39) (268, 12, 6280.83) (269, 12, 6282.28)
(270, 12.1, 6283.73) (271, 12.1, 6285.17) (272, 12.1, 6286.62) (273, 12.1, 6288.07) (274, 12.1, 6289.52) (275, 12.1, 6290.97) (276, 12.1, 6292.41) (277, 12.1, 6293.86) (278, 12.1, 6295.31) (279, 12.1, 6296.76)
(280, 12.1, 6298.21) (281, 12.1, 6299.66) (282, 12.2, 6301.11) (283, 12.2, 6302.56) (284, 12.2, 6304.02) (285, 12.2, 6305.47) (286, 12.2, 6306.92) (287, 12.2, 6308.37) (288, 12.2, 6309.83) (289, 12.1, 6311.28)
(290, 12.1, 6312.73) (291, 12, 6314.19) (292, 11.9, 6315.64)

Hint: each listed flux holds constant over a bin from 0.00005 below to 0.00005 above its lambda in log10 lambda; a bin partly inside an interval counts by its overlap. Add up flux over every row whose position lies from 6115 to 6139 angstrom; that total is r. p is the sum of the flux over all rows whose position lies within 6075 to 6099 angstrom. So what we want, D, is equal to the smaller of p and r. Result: 209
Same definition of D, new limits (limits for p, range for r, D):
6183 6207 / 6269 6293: 204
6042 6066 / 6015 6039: 216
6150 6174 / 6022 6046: 200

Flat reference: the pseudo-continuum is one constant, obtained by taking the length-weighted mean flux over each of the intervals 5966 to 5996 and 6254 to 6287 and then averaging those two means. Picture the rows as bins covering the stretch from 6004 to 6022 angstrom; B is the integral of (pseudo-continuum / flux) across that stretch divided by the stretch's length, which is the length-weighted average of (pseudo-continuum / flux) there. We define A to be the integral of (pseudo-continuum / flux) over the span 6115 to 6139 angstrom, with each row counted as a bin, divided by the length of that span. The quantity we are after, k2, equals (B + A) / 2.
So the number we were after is 0.982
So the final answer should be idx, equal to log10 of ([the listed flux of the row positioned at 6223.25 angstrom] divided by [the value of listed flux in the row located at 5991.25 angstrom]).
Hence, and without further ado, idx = -0.026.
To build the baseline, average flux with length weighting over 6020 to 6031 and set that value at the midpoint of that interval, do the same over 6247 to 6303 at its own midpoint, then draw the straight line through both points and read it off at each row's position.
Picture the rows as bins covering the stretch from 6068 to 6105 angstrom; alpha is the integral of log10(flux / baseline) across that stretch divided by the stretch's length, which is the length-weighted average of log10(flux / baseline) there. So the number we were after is -0.001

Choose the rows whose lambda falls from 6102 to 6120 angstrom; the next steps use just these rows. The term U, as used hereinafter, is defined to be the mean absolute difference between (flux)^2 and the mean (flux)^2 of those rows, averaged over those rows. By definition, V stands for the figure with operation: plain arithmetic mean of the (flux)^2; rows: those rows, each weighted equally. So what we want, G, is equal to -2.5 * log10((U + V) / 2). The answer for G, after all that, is -4.73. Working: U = 2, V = 154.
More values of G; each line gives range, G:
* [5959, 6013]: -4.76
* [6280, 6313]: -4.67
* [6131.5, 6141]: -4.72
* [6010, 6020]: -4.72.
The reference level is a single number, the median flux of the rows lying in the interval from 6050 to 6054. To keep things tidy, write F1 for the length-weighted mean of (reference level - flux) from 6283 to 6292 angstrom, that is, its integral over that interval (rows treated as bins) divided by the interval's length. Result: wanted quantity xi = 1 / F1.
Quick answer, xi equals 1.00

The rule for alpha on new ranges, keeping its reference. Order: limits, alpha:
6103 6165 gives -0.001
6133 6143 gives 0.003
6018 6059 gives 0.009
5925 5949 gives -0.017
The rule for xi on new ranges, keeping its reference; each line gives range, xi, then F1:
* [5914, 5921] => 0.97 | 1.03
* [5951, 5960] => 1.29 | 0.77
